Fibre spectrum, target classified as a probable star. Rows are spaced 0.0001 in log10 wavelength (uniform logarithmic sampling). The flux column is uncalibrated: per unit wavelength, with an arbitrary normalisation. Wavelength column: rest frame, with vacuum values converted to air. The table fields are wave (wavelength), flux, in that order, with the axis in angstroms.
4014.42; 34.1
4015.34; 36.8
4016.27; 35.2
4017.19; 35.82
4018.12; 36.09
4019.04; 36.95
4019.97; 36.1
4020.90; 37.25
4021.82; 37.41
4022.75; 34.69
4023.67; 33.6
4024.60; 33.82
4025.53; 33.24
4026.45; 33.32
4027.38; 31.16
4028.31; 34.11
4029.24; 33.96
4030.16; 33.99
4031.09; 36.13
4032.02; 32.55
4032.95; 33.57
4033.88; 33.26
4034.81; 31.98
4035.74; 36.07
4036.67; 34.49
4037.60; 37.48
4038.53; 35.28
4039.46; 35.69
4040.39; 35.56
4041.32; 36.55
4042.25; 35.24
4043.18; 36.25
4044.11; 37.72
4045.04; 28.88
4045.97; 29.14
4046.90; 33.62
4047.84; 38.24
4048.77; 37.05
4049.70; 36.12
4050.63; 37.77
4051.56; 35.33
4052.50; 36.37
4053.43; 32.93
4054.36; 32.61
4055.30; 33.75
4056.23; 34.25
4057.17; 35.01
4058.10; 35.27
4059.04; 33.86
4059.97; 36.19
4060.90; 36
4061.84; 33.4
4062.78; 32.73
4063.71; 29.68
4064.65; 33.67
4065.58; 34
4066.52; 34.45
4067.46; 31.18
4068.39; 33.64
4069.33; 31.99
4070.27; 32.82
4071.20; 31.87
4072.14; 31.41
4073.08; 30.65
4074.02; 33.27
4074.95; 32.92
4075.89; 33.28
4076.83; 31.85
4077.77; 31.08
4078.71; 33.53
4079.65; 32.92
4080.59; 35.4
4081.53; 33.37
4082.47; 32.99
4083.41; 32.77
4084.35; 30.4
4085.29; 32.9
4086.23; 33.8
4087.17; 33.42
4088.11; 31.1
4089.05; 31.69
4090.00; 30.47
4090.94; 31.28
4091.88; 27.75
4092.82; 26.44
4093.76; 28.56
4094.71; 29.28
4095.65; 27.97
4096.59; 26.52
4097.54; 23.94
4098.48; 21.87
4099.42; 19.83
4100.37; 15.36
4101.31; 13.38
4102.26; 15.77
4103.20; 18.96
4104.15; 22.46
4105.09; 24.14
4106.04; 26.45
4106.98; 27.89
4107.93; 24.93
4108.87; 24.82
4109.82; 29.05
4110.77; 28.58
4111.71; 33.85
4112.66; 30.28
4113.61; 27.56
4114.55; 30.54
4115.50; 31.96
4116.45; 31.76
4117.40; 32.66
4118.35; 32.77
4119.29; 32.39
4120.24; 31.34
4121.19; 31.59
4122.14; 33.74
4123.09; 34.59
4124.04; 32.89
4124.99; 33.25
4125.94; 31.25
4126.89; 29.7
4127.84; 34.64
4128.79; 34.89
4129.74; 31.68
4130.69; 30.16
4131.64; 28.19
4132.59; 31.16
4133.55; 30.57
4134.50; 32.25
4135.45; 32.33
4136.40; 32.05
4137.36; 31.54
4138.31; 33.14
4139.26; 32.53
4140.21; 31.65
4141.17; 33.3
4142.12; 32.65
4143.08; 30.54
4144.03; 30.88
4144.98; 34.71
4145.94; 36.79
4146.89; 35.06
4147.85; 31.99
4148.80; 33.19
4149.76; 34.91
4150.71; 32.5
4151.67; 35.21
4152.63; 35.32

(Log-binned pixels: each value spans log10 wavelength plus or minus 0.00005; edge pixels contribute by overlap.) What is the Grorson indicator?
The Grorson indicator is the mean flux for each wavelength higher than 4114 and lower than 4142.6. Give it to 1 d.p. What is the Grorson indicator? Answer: 32.1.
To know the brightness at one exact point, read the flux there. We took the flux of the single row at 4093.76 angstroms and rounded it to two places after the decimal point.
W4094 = 28.56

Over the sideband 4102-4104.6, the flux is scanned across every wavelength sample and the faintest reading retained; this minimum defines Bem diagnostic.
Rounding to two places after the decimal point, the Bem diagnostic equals 15.77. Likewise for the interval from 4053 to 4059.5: 32.61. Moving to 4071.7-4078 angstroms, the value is 30.65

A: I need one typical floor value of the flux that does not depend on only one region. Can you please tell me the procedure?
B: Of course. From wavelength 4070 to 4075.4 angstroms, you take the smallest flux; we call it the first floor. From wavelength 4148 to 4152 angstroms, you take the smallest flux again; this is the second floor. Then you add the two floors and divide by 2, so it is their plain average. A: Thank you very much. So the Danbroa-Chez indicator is 31.6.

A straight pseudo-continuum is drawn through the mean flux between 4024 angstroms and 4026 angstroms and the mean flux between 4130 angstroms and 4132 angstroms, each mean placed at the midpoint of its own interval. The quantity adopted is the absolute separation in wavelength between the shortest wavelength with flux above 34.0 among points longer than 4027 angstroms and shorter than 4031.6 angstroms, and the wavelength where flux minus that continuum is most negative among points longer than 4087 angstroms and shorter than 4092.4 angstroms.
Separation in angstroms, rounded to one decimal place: 63.6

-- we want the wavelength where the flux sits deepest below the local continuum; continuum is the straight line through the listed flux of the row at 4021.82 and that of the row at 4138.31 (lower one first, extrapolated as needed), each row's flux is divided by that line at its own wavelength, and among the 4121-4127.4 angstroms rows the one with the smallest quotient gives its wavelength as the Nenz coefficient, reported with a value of 4126.89 angstroms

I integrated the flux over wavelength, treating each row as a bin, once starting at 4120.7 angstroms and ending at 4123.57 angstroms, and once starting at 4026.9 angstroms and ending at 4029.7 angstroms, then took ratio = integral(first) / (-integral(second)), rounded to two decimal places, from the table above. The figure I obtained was -1.03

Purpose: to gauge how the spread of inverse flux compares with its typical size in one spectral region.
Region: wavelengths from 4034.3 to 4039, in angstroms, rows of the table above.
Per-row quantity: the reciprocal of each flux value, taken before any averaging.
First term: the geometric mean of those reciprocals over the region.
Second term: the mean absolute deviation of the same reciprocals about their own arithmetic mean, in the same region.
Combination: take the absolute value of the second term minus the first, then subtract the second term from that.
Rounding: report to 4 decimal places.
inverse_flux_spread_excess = 0.0261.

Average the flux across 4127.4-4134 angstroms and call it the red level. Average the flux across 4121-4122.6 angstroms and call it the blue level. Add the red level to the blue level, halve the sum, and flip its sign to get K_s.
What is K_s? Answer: -32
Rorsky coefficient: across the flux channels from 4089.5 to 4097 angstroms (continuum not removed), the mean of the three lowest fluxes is 26.9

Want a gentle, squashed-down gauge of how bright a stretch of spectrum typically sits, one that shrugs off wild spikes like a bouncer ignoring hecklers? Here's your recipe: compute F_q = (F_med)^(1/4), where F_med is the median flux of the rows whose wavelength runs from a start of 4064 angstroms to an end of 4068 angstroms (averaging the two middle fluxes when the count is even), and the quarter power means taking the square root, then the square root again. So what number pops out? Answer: 2.41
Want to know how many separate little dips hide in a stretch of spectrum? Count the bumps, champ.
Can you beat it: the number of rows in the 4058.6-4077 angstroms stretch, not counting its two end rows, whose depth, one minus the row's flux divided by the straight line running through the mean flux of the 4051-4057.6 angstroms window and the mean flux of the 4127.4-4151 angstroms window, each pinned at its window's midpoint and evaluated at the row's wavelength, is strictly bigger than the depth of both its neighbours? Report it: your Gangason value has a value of 5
